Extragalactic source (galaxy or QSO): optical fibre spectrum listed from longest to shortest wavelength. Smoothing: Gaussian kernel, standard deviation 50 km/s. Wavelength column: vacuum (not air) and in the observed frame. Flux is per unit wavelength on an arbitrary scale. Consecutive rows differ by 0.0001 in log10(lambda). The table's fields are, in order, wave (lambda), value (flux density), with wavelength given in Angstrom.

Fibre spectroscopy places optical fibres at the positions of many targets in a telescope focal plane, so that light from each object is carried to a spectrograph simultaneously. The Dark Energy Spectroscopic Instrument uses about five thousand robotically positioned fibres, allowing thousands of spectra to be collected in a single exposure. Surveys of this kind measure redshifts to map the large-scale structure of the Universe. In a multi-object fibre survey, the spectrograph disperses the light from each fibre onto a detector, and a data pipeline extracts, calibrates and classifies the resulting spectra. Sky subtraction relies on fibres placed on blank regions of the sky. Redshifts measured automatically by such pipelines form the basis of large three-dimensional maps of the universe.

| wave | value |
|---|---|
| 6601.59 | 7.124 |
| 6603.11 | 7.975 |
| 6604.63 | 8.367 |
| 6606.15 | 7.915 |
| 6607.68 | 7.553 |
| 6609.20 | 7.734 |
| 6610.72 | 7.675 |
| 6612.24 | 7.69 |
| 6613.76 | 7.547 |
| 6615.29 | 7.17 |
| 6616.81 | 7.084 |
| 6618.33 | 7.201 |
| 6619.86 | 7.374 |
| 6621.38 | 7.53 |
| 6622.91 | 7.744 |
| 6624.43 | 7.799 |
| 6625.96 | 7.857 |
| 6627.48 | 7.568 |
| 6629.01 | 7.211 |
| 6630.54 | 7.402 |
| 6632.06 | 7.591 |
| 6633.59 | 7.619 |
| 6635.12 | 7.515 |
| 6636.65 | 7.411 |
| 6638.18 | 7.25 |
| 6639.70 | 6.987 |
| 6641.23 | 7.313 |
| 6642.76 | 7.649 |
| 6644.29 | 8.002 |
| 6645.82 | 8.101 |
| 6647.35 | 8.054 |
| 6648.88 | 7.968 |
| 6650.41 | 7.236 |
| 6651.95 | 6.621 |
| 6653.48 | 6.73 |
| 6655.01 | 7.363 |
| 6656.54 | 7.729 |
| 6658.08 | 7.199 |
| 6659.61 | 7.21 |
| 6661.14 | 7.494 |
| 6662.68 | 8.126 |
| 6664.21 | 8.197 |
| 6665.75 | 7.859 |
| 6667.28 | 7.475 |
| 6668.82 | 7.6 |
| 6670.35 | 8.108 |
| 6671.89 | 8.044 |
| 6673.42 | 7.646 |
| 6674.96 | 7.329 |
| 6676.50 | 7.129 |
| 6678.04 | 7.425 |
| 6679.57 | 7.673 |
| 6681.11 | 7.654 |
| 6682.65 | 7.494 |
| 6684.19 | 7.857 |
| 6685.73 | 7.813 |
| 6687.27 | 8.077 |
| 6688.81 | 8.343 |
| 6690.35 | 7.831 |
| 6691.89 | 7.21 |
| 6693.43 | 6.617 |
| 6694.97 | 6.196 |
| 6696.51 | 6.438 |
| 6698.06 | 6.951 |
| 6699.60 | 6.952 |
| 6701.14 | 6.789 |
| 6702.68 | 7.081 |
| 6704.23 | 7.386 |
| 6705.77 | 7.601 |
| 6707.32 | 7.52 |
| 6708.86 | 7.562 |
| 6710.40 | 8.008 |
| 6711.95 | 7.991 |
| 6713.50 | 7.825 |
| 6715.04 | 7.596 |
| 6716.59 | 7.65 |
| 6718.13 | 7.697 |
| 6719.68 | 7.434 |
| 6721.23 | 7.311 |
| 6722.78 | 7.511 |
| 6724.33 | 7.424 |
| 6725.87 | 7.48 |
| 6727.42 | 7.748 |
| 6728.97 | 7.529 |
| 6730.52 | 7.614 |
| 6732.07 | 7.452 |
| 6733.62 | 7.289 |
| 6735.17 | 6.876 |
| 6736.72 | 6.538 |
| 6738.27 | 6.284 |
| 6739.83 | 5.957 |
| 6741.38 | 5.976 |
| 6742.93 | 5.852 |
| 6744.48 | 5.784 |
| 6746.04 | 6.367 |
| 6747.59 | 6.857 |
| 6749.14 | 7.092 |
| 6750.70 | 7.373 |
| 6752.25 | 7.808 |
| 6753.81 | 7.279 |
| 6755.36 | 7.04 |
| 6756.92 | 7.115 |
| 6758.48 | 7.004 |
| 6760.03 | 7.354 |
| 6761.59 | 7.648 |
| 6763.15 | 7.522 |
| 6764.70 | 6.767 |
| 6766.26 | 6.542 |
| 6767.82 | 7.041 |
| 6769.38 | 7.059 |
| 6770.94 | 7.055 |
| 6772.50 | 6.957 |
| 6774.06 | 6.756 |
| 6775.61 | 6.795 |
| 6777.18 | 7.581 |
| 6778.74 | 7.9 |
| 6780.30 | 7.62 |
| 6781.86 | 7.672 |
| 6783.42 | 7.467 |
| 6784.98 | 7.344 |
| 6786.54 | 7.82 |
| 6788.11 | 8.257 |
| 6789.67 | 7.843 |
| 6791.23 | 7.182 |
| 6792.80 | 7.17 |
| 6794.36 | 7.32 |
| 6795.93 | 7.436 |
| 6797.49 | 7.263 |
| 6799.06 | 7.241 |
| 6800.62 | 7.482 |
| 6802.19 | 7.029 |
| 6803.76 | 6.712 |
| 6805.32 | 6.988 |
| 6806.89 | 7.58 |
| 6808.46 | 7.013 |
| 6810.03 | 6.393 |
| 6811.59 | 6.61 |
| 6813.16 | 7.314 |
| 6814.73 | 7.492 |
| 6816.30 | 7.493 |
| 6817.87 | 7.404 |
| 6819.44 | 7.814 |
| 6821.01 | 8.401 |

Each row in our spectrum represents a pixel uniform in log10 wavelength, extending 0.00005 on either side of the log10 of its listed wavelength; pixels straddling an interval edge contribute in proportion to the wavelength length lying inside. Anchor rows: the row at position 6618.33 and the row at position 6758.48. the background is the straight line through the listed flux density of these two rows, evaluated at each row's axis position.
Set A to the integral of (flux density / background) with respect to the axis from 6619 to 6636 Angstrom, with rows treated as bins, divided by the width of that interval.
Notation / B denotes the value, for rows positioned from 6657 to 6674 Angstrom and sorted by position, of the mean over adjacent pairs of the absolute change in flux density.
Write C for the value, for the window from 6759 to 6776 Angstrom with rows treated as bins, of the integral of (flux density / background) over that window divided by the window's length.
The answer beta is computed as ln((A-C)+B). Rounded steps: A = 1.05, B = 0.28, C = 1.01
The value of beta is -1.13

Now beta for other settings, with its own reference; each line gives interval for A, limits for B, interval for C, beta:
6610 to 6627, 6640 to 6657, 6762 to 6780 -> -1.01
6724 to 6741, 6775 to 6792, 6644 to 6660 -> -1.09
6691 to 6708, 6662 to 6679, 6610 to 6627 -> -1.56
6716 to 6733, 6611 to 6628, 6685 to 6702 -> -1.52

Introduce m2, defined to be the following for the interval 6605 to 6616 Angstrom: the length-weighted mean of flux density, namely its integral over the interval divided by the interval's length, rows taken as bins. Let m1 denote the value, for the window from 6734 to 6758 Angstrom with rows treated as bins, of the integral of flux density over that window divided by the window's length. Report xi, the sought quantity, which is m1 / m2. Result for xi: 0.88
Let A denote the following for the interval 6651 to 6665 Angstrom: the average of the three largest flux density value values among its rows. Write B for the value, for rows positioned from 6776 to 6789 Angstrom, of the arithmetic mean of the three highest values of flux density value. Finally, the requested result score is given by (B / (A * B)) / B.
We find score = 0.0156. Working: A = 8.0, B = 7.99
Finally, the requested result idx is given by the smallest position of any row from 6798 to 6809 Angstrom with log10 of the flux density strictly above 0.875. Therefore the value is 6806.89 Angstrom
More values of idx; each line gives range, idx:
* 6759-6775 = 6761.59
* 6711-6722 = 6711.95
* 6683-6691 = 6684.19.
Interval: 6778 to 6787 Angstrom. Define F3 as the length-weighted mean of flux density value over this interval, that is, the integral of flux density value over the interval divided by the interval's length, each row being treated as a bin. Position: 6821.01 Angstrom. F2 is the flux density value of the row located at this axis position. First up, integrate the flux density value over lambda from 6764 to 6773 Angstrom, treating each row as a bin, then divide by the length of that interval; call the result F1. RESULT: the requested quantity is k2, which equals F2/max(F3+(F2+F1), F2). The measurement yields 0.366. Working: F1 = 6.90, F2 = 8.401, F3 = 7.64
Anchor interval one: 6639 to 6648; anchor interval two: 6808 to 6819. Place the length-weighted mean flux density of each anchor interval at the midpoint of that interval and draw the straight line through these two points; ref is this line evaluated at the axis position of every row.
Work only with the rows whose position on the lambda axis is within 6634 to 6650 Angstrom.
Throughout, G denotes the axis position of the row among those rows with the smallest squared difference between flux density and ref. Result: 6642.76 Angstrom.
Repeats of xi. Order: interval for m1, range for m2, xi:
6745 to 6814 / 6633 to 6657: 0.97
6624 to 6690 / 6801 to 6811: 1.09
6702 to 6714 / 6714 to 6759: 1.08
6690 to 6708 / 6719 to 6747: 1.02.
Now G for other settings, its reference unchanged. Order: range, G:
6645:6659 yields 6656.54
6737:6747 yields 6746.04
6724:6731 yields 6724.33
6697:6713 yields 6707.32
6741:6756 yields 6750.70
